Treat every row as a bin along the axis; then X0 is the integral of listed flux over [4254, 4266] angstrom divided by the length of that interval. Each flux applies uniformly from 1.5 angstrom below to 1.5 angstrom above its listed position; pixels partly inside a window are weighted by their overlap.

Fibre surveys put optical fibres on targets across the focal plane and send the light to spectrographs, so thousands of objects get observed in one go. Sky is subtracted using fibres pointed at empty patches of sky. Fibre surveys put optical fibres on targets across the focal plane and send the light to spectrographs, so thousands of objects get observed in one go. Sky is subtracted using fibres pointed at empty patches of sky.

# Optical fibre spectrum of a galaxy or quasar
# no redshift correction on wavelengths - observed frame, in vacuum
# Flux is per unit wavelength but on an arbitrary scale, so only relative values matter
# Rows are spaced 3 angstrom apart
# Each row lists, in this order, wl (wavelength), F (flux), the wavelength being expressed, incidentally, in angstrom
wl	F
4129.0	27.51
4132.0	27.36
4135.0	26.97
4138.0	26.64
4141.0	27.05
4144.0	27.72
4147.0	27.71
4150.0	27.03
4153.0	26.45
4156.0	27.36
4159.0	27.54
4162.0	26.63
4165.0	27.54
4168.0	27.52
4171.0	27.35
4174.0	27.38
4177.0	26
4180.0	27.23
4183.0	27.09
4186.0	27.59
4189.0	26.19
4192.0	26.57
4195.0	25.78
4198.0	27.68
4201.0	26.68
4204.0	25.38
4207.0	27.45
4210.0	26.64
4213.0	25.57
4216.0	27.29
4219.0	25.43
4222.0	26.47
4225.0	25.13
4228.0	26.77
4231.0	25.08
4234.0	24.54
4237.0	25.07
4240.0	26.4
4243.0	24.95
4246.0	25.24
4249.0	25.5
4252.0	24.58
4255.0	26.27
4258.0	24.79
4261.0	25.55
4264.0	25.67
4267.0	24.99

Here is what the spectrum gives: 25.5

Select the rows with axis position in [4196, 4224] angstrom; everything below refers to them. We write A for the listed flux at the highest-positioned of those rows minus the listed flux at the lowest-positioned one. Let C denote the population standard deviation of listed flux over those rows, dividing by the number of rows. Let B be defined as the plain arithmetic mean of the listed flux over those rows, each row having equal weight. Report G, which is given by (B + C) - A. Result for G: 28.6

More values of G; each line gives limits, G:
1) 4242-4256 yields 24.6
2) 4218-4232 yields 26.8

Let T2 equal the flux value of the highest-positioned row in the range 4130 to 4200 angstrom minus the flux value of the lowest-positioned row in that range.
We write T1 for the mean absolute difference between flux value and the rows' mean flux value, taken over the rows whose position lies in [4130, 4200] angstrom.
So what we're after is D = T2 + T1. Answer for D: 0.8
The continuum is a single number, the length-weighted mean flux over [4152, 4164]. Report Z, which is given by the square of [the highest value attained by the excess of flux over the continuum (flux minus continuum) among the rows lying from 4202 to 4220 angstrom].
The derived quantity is 0.17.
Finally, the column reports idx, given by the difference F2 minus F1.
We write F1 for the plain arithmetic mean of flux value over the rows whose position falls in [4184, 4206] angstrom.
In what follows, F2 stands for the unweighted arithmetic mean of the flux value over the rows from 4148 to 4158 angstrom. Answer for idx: 0.4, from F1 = 26.6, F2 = 26.9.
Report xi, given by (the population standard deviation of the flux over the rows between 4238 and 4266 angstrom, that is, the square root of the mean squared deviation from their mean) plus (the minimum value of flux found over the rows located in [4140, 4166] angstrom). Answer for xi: 27.0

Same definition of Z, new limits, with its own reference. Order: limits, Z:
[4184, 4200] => 0.41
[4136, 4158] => 0.46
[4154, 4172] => 0.25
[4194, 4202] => 0.41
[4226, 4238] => 0.07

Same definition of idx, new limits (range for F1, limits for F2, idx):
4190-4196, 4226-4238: -0.8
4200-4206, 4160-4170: 1.2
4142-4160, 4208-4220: -1.1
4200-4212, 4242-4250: -1.3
